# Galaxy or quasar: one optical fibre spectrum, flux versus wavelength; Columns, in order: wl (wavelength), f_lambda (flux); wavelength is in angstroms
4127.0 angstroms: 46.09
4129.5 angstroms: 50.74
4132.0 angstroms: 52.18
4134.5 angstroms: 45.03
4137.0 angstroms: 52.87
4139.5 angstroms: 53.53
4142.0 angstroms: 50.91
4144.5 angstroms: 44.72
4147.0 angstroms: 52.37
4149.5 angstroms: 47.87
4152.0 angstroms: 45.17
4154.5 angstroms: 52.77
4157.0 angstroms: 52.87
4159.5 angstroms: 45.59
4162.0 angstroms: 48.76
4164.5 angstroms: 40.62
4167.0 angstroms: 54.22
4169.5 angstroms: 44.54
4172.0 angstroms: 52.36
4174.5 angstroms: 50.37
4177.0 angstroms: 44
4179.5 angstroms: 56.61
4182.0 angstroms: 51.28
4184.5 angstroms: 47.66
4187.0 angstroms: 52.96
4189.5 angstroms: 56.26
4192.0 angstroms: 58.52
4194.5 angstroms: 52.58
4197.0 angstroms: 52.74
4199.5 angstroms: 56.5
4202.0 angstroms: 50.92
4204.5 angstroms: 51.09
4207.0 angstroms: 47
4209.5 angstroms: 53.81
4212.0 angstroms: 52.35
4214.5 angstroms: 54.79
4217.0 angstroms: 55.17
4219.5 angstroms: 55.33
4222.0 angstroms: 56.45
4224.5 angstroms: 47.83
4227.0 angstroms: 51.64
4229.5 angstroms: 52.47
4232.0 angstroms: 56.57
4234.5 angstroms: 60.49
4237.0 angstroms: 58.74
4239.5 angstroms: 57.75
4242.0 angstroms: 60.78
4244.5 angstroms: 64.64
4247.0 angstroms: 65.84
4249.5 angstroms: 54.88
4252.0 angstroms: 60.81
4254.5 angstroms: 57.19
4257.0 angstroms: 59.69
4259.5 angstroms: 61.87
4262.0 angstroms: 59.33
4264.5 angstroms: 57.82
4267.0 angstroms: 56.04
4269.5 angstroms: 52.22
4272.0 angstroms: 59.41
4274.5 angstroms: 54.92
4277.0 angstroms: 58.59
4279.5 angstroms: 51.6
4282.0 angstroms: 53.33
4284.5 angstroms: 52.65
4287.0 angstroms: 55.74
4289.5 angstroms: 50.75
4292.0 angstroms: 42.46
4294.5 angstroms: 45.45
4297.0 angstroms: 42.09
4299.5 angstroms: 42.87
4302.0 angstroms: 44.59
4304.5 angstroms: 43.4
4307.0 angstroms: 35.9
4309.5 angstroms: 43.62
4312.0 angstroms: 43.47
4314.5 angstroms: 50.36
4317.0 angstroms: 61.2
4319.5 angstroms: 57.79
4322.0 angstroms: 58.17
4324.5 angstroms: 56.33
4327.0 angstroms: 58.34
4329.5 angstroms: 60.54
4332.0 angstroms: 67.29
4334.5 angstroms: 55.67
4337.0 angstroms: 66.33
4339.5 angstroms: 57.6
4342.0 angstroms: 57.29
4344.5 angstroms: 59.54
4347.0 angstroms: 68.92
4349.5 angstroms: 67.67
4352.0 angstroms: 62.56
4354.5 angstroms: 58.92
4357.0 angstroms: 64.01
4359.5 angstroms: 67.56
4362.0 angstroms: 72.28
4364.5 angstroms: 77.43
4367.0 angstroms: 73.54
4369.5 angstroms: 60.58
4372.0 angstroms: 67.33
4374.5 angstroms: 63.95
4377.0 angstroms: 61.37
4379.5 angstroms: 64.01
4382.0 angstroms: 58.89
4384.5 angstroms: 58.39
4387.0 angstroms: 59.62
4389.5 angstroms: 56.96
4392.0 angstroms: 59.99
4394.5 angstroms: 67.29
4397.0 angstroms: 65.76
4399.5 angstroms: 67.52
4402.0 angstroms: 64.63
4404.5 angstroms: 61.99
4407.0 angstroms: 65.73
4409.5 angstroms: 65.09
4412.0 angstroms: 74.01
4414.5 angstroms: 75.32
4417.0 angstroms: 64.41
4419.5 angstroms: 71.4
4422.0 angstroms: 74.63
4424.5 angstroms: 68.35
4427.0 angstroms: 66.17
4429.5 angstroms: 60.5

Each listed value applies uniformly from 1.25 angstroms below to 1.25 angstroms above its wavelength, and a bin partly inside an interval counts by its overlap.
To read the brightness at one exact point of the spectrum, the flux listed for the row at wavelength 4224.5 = 47.83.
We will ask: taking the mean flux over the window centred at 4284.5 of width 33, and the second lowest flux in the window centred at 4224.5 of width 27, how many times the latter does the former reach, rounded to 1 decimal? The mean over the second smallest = 1.0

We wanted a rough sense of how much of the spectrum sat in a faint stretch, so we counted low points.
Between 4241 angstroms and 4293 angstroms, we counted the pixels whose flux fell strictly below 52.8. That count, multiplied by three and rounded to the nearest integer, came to 15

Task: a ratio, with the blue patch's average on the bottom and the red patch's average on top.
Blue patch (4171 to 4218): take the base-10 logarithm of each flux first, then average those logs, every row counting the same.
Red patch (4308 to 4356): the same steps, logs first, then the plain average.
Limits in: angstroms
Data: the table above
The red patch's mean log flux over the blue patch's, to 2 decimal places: 1.03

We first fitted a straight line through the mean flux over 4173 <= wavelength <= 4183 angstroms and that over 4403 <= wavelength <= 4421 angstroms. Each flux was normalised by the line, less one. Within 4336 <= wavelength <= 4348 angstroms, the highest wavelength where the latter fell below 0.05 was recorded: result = 4344.5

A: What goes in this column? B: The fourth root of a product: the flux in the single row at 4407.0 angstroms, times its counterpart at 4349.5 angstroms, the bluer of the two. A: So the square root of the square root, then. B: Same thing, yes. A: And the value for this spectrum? 8.17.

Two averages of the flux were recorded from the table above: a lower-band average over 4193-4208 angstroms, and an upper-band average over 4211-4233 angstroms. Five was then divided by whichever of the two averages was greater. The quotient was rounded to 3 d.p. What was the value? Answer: 0.093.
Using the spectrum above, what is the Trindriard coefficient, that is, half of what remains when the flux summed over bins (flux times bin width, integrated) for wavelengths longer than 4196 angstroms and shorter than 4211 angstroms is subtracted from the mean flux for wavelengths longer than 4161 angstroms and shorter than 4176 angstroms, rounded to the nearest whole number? -366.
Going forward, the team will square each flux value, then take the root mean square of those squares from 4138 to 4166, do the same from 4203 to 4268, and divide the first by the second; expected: 0.74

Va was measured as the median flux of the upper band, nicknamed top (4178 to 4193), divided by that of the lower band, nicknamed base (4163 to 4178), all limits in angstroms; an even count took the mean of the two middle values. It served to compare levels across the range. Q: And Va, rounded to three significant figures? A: 1.15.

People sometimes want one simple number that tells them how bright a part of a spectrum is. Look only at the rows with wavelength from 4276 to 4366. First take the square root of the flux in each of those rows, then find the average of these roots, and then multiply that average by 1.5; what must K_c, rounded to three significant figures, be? 11.2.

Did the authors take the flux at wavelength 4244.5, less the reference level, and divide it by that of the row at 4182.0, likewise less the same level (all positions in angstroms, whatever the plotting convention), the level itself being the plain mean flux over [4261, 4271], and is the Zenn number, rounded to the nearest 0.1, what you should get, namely -1.6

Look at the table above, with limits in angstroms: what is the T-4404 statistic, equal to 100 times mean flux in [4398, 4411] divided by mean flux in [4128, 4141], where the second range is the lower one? 128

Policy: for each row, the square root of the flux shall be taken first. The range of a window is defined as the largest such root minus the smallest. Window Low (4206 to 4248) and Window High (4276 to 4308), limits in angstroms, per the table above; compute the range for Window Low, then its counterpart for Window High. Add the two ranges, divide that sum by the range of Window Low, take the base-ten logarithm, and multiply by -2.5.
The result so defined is -0.91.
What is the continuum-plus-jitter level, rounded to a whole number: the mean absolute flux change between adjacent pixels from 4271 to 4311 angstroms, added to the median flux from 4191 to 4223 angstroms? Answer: 58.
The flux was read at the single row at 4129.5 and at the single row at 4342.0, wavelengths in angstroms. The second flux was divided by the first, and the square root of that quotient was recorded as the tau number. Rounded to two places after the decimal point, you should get 1.06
